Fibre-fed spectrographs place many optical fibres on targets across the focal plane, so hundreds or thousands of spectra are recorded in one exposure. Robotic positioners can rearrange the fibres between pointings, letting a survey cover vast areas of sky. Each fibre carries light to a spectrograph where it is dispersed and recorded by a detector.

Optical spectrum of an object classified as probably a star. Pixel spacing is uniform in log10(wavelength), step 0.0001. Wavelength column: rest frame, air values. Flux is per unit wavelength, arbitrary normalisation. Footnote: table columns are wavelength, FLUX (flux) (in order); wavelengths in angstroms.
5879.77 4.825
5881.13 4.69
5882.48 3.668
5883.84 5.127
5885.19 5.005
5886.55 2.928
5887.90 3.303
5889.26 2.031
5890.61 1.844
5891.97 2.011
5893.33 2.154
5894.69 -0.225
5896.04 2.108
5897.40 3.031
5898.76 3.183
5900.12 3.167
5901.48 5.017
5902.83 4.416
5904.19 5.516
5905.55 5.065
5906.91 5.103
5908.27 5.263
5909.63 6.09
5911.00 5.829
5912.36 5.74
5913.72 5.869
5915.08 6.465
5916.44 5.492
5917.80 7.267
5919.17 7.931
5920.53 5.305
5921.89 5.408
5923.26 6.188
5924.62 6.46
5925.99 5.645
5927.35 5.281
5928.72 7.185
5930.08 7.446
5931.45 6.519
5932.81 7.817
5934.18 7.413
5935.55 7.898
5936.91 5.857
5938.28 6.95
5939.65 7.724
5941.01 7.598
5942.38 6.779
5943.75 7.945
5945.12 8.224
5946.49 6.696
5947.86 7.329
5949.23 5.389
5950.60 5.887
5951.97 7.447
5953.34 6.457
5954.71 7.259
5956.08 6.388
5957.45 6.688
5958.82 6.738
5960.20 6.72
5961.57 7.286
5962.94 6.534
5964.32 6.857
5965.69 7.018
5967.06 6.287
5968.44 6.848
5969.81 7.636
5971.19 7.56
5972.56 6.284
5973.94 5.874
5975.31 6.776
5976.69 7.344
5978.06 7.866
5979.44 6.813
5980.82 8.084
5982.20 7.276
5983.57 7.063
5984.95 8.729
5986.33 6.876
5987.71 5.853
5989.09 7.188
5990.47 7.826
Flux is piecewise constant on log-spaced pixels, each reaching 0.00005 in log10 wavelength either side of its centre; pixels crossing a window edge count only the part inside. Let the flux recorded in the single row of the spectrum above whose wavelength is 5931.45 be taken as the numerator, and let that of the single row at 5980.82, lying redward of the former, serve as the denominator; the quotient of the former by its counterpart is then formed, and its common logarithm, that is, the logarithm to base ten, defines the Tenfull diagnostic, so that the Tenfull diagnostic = -0.09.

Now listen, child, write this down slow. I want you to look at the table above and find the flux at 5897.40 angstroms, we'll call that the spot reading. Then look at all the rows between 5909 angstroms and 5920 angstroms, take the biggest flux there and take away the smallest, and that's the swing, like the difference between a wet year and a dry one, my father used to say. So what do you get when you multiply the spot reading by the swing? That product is 7.4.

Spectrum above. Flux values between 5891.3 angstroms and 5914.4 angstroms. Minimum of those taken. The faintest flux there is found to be -0.225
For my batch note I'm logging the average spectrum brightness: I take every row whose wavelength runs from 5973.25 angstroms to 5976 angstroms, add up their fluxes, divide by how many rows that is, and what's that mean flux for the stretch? 6.3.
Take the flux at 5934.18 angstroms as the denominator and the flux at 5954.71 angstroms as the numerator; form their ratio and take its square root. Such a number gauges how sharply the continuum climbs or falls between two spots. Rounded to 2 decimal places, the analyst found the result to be 0.99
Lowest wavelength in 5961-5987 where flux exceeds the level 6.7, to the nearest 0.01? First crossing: 5961.57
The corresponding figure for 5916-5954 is 5917.80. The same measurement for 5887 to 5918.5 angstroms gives 5917.80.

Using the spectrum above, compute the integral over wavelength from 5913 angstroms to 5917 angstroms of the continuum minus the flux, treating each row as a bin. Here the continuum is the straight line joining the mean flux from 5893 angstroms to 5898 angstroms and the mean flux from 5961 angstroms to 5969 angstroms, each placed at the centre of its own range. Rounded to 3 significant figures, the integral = -11.2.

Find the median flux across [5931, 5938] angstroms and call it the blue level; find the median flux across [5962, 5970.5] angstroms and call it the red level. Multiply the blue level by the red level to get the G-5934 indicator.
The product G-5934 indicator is 51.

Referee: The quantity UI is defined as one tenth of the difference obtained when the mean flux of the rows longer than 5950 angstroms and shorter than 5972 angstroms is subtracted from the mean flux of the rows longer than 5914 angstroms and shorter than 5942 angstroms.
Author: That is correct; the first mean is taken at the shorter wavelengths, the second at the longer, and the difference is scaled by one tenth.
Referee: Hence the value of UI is -0.02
